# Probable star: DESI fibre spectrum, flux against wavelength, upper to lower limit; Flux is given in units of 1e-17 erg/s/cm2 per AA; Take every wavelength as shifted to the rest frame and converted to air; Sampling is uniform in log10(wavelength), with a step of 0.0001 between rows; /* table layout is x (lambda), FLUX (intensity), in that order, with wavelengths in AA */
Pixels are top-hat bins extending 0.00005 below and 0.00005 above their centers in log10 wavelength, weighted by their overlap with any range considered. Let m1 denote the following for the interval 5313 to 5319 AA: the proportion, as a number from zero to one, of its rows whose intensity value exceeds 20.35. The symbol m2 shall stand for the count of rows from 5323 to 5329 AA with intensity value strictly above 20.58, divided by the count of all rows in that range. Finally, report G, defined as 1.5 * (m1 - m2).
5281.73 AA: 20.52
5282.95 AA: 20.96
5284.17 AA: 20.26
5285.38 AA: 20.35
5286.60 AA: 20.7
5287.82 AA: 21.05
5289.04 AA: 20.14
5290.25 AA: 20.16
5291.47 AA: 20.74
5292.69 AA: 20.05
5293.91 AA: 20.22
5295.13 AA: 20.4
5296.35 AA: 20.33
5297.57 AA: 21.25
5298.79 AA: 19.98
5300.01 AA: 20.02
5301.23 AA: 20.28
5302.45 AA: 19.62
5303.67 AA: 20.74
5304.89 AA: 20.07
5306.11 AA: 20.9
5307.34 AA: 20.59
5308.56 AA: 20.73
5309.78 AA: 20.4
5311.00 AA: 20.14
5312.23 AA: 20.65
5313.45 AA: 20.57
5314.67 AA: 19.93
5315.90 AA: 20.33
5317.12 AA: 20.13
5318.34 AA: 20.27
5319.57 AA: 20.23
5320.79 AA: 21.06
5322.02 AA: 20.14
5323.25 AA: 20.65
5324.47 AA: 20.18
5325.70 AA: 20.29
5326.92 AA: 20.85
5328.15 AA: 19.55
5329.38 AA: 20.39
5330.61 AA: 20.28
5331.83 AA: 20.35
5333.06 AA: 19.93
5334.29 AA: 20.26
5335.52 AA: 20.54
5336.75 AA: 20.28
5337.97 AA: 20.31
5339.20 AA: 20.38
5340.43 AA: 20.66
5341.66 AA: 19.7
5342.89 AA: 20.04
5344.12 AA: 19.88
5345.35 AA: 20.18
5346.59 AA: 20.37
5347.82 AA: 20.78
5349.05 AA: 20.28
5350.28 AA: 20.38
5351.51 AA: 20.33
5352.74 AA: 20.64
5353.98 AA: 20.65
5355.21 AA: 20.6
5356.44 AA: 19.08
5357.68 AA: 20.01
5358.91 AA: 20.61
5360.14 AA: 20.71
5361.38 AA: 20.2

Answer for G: -0.3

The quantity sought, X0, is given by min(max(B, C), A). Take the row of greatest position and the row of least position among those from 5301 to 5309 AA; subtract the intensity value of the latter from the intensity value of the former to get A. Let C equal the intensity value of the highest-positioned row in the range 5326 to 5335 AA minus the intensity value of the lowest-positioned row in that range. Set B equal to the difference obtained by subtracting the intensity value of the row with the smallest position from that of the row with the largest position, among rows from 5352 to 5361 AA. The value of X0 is 0.07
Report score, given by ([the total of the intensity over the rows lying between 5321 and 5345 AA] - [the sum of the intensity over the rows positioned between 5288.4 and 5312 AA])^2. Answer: 4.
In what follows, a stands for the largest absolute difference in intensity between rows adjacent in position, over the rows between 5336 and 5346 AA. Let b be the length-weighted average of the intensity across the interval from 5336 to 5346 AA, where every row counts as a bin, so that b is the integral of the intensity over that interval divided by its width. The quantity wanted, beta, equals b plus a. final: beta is 21.1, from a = 1.0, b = 20.2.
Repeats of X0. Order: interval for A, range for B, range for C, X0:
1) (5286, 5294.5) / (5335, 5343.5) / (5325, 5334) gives -0.48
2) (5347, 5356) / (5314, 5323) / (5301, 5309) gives -0.18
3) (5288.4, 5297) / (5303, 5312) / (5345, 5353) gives 0.19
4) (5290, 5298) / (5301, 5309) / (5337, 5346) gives 0.45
